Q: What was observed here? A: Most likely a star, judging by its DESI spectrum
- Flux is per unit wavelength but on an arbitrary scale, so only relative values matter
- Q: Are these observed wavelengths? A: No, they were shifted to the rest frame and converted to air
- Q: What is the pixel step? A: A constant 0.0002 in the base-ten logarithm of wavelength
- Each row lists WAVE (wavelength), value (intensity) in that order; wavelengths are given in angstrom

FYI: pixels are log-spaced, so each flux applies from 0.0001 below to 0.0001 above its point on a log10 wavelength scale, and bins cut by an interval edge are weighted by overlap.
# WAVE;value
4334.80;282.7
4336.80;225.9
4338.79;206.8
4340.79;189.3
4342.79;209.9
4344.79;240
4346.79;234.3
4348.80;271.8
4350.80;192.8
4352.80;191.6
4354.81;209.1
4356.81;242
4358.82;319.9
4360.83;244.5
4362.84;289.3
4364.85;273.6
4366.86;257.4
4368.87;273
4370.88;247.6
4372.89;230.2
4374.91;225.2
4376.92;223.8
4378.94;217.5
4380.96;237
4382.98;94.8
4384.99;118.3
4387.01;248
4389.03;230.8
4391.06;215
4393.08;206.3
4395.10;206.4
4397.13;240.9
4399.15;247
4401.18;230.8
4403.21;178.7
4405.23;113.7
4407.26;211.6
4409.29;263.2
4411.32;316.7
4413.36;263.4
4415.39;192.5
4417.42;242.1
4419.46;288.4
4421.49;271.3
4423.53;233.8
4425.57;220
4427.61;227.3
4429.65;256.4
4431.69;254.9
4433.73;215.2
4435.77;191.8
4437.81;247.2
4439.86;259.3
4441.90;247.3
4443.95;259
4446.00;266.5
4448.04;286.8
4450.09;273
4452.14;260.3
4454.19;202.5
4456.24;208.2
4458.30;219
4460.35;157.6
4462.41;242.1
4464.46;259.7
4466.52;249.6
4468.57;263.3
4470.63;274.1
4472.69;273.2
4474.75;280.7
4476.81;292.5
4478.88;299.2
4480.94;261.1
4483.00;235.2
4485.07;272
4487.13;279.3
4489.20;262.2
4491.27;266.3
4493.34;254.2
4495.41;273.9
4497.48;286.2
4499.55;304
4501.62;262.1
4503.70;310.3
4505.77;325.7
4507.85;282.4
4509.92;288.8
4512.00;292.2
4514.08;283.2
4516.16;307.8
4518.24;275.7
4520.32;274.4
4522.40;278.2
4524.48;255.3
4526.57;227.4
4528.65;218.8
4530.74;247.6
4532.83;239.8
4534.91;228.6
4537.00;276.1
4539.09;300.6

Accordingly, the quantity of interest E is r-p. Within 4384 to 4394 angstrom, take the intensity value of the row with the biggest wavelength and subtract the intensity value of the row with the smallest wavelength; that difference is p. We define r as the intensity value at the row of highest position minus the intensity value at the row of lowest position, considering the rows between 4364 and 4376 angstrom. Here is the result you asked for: -136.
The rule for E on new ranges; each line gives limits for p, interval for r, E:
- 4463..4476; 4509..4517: -2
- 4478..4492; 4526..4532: 53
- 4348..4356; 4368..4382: 27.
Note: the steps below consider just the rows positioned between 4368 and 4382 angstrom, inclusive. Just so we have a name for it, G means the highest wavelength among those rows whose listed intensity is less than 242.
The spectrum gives 4380.96 angstrom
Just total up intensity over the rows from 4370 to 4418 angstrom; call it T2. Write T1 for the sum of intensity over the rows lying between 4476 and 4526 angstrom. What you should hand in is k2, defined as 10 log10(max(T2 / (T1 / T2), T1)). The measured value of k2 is 38.3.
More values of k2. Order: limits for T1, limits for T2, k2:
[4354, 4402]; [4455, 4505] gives 38.5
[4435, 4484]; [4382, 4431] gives 37.8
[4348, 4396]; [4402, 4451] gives 37.9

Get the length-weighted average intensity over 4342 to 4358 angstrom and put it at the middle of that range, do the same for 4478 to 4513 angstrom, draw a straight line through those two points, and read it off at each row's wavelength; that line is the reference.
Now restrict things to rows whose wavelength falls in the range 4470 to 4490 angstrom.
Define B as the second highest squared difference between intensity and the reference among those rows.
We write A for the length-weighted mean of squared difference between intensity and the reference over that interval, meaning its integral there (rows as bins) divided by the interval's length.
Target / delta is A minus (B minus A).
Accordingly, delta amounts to -18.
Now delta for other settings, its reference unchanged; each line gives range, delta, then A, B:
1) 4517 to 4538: -186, 2073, 4332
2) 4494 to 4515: -29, 365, 760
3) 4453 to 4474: 538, 2172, 3807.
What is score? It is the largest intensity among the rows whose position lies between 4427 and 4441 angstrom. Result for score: 259.3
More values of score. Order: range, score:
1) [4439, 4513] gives 325.7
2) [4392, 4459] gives 316.7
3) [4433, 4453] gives 286.8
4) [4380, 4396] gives 248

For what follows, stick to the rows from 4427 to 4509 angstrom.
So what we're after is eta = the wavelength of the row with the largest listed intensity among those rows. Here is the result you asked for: 4505.77 angstrom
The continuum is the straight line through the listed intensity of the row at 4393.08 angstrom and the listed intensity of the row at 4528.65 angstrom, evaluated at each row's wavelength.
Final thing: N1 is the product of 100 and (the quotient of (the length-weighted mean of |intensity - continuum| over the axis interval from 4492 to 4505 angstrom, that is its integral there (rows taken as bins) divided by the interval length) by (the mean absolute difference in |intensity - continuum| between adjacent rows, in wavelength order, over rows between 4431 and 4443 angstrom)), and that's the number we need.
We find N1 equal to 347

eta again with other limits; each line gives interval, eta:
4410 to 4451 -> 4411.32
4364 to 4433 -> 4411.32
